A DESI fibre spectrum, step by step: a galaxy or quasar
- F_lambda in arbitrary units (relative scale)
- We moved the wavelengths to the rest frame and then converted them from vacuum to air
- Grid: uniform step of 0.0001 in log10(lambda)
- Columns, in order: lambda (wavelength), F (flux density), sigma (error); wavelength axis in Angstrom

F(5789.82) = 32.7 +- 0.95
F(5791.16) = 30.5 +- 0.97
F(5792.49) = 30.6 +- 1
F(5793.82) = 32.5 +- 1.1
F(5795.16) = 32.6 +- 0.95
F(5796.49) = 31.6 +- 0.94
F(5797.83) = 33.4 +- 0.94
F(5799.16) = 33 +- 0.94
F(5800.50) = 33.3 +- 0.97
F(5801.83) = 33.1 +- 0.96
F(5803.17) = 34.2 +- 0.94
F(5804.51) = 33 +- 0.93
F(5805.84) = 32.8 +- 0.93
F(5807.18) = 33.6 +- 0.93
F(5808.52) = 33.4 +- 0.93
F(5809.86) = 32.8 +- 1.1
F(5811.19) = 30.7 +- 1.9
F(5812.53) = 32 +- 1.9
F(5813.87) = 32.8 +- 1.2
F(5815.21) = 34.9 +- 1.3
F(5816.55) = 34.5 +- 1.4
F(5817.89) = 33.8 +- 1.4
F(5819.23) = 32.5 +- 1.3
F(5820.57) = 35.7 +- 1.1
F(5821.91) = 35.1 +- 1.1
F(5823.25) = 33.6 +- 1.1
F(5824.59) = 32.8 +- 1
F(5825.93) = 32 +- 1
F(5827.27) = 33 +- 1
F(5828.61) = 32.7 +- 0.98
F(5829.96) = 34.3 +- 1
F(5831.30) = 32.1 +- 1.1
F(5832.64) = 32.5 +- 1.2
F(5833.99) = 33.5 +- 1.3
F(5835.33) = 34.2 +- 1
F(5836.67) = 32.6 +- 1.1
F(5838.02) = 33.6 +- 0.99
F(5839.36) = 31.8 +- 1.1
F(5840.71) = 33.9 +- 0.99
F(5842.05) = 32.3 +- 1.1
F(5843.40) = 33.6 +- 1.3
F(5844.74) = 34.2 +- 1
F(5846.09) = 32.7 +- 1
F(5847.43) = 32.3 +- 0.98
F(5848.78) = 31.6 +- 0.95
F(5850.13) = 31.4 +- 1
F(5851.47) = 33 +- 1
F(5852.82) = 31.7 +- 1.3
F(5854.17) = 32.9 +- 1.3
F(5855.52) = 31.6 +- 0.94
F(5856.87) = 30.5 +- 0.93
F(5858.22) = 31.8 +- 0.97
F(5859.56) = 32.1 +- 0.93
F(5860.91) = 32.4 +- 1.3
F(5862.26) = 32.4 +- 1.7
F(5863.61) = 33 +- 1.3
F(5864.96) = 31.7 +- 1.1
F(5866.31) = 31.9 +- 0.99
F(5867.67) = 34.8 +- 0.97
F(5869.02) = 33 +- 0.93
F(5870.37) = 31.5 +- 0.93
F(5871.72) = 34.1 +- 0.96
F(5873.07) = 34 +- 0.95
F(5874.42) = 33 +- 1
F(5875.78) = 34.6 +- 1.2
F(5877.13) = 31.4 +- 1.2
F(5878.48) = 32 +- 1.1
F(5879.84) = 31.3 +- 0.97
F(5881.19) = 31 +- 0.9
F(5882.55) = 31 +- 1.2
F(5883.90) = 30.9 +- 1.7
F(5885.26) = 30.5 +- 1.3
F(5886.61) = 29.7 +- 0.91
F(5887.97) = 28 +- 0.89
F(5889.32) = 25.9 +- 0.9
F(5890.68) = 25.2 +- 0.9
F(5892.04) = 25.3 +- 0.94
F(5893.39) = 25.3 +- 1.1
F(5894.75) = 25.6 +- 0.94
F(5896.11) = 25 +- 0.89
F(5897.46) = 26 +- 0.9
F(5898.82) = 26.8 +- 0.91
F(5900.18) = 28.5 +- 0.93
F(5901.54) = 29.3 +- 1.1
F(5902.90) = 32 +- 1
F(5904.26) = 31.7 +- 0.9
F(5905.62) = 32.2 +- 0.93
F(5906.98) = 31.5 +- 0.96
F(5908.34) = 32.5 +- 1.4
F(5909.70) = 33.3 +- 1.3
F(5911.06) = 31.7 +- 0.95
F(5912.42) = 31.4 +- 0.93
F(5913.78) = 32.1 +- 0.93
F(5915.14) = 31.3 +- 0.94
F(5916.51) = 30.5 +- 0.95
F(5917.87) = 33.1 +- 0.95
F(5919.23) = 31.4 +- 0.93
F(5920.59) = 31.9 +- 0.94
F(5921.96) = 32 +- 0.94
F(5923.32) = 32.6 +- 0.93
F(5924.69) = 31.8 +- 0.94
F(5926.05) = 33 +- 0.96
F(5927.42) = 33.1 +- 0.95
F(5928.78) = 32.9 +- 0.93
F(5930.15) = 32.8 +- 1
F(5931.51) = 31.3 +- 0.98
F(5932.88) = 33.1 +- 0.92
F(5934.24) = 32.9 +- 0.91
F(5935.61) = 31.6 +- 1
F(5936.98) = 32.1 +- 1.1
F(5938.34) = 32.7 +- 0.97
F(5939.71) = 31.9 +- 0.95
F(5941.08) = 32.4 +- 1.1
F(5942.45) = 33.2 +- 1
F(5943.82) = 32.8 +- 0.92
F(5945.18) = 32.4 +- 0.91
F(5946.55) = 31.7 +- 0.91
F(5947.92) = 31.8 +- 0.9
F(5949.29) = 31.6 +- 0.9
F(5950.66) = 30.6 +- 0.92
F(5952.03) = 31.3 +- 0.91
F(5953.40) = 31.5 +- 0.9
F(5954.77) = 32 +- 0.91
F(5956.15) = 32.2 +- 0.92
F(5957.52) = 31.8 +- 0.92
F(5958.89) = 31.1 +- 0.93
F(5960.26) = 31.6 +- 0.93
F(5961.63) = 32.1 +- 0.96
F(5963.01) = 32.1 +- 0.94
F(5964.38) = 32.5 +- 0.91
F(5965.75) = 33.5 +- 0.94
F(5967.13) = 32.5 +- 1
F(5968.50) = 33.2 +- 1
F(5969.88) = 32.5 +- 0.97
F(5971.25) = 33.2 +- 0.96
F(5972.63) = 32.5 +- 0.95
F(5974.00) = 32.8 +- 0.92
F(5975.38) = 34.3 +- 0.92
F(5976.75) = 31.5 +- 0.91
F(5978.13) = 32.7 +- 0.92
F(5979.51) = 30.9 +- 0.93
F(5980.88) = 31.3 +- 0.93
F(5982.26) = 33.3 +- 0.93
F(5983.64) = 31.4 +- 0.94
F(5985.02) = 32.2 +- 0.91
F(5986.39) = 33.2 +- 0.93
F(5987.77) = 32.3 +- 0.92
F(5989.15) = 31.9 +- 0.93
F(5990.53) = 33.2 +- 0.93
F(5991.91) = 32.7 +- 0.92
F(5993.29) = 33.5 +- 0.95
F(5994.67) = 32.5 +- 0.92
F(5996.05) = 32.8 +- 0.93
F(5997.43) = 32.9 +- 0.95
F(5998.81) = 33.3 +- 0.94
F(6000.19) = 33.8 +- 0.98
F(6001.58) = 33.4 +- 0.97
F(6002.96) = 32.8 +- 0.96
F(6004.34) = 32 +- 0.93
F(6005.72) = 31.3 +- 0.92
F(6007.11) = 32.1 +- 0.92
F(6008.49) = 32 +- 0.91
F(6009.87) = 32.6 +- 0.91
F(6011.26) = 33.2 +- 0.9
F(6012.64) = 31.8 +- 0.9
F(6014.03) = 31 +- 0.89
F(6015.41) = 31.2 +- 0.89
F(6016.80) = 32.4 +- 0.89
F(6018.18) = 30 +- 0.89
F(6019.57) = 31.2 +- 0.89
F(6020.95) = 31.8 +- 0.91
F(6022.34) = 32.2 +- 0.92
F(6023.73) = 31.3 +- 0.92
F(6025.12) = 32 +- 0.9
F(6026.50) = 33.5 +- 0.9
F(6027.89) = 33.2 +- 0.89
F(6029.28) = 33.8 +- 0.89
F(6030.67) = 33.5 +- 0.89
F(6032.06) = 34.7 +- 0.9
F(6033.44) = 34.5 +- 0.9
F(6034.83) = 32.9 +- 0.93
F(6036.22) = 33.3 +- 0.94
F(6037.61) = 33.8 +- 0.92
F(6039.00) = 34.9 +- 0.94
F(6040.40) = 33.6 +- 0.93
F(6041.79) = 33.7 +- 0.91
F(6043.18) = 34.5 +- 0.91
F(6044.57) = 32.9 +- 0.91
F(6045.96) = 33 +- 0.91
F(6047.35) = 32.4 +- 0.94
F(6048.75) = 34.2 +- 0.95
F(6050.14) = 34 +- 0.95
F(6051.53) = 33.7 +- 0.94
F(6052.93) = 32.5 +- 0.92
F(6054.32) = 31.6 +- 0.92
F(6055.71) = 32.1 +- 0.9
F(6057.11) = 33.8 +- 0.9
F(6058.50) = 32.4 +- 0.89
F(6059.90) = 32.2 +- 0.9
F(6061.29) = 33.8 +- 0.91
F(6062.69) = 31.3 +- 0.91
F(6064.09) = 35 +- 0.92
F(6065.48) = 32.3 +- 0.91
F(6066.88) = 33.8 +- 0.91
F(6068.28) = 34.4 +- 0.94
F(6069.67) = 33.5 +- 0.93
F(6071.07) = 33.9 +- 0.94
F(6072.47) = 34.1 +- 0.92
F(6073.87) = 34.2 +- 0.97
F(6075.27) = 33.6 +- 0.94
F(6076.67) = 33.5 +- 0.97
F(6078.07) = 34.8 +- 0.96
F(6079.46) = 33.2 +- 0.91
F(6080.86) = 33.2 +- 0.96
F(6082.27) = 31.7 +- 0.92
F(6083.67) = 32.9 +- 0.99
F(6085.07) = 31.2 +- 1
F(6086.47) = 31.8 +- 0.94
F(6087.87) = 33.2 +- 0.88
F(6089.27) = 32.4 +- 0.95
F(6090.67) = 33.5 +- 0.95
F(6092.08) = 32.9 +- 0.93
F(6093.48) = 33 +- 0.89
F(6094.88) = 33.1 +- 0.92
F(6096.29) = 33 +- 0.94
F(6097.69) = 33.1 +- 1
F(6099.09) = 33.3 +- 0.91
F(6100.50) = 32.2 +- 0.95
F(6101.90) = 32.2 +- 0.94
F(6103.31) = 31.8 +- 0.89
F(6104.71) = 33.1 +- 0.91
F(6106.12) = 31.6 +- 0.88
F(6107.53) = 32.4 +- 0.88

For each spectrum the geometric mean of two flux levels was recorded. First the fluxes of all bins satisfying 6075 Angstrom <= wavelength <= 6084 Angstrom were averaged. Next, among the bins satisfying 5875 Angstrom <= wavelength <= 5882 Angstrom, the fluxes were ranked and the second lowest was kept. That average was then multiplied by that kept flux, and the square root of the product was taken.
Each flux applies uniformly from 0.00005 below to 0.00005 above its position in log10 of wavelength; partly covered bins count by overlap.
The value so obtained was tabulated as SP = 32.3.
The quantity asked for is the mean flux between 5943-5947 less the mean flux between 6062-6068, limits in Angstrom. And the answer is -0.8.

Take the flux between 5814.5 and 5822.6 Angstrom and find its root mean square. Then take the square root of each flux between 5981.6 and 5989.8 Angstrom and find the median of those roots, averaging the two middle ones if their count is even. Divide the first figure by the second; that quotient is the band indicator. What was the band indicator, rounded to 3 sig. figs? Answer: 6.06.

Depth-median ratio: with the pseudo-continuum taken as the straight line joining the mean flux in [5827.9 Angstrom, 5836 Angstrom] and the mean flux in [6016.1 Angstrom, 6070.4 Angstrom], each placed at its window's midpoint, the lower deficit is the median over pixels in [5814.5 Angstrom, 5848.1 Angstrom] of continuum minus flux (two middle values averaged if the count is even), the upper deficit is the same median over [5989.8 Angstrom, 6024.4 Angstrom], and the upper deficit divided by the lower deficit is -2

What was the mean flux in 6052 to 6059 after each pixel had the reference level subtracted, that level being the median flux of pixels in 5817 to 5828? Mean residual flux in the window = -0.8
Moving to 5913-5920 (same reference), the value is -1.6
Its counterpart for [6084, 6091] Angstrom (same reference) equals -0.9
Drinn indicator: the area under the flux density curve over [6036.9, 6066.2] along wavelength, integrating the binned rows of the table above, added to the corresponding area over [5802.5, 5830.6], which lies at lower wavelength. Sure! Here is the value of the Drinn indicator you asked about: 1910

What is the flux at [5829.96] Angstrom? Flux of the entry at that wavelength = 34.3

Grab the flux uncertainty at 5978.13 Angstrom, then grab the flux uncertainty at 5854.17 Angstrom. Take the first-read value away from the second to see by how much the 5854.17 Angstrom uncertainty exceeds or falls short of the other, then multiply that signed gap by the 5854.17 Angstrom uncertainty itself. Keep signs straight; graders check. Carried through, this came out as 0.49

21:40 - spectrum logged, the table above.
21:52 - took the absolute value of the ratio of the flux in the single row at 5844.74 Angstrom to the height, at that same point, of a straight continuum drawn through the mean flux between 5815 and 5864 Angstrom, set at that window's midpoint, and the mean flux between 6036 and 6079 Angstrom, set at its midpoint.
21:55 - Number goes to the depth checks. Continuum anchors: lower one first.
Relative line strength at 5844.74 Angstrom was 1.04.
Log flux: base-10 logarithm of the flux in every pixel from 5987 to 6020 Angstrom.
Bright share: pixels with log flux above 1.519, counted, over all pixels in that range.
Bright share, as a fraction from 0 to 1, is 0.25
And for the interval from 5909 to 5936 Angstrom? 0.20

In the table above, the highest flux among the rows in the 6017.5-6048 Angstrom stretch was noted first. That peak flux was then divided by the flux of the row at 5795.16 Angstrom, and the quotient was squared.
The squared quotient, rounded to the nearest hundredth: 1.15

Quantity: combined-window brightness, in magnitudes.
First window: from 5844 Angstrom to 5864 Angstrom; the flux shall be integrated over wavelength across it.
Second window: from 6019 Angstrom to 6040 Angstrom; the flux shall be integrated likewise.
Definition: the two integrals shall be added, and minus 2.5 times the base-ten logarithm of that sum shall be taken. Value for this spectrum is -7.82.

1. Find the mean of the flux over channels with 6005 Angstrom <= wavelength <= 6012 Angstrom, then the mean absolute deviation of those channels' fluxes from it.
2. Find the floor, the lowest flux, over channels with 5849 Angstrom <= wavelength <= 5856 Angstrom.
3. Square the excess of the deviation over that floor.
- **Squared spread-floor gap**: 953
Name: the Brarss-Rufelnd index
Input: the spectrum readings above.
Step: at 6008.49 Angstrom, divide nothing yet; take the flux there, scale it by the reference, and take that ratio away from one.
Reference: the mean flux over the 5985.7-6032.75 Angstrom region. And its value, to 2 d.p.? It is 0.02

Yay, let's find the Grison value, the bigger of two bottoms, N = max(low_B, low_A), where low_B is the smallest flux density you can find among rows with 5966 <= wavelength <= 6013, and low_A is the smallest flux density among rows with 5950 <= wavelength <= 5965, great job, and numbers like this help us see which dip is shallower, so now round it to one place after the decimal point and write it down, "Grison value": 30.9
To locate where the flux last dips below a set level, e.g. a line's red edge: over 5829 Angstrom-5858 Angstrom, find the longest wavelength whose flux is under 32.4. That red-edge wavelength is 5856.87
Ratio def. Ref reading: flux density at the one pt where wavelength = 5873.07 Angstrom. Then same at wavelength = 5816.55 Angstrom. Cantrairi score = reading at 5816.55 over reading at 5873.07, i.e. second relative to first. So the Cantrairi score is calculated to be 1.01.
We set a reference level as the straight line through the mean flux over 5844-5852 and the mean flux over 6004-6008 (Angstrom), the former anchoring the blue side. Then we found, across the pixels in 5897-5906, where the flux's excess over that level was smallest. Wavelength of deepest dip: 5897.46 Angstrom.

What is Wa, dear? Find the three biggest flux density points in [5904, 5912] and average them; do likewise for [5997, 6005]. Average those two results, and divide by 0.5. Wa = 66.2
